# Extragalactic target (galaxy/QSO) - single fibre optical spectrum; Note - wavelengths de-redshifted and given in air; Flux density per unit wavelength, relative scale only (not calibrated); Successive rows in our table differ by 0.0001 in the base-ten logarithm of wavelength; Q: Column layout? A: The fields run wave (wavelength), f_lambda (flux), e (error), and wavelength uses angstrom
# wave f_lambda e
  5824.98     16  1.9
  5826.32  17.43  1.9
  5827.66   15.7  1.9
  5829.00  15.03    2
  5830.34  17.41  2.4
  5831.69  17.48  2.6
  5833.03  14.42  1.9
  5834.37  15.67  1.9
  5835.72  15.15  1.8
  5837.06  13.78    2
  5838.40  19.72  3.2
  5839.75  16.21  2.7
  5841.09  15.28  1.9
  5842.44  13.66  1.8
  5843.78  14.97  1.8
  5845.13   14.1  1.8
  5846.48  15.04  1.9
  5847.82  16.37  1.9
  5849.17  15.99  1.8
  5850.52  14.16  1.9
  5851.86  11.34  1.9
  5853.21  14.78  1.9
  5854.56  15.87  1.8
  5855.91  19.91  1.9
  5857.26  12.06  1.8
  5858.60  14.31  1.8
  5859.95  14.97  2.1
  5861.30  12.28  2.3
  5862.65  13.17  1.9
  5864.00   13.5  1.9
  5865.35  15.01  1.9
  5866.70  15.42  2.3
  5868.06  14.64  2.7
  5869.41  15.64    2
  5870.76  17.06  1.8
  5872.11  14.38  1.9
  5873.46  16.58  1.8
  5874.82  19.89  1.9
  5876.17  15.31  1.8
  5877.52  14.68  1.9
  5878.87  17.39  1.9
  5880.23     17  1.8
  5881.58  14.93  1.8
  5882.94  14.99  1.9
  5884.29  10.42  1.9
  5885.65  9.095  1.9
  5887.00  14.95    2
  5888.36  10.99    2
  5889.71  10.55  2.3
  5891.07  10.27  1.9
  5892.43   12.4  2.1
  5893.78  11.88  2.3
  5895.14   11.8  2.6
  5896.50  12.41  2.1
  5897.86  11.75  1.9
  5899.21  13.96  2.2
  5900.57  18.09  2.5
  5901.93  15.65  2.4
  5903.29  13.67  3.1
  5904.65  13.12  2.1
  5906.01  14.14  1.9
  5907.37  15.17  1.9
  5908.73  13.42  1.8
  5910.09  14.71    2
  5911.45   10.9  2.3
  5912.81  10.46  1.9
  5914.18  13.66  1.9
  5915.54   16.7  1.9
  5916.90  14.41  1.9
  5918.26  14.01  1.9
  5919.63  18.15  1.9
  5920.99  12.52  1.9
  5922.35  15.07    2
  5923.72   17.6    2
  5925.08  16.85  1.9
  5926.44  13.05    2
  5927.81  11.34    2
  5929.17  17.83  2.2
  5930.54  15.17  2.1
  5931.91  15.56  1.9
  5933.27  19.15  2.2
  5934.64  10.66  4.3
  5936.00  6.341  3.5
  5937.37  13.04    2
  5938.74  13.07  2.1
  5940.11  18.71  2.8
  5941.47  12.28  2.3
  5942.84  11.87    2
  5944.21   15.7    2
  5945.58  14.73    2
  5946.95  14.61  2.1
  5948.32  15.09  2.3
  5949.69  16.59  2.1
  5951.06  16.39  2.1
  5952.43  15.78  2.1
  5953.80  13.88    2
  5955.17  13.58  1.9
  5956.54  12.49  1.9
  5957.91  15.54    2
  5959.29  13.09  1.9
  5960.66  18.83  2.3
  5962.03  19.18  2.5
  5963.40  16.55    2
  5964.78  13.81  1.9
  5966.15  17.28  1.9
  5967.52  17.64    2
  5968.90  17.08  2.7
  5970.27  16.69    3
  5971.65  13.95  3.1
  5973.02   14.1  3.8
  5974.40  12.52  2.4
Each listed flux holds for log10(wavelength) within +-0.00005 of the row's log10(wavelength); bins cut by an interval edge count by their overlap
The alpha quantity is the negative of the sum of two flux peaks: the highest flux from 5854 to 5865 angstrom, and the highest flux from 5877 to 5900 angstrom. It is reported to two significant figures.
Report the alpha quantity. -37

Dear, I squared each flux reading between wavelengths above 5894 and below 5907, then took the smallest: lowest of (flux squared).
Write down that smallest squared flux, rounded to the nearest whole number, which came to 138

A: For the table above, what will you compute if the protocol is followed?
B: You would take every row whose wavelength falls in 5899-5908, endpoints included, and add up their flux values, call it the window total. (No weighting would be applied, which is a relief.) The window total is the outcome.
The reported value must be 104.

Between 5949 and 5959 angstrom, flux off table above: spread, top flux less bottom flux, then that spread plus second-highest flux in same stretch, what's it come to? 20.5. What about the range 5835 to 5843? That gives 22.3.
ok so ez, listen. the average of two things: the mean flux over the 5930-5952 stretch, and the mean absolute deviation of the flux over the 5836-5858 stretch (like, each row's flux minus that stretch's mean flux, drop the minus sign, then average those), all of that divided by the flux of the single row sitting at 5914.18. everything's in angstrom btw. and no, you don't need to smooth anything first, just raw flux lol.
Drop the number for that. 0.58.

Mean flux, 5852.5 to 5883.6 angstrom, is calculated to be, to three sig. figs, 15.4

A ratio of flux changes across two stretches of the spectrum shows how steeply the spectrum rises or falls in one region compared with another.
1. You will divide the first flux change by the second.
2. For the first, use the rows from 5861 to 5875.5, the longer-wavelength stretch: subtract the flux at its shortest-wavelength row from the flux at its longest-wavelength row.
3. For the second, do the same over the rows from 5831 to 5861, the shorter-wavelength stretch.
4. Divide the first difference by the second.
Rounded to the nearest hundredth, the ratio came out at -3.03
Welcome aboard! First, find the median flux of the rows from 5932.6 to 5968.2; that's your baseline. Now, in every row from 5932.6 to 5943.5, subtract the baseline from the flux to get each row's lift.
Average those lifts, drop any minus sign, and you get 1.8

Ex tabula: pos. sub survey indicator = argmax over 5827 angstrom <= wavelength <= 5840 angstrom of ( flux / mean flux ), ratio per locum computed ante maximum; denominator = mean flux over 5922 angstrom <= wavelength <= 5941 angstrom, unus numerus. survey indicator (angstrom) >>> 5838.40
